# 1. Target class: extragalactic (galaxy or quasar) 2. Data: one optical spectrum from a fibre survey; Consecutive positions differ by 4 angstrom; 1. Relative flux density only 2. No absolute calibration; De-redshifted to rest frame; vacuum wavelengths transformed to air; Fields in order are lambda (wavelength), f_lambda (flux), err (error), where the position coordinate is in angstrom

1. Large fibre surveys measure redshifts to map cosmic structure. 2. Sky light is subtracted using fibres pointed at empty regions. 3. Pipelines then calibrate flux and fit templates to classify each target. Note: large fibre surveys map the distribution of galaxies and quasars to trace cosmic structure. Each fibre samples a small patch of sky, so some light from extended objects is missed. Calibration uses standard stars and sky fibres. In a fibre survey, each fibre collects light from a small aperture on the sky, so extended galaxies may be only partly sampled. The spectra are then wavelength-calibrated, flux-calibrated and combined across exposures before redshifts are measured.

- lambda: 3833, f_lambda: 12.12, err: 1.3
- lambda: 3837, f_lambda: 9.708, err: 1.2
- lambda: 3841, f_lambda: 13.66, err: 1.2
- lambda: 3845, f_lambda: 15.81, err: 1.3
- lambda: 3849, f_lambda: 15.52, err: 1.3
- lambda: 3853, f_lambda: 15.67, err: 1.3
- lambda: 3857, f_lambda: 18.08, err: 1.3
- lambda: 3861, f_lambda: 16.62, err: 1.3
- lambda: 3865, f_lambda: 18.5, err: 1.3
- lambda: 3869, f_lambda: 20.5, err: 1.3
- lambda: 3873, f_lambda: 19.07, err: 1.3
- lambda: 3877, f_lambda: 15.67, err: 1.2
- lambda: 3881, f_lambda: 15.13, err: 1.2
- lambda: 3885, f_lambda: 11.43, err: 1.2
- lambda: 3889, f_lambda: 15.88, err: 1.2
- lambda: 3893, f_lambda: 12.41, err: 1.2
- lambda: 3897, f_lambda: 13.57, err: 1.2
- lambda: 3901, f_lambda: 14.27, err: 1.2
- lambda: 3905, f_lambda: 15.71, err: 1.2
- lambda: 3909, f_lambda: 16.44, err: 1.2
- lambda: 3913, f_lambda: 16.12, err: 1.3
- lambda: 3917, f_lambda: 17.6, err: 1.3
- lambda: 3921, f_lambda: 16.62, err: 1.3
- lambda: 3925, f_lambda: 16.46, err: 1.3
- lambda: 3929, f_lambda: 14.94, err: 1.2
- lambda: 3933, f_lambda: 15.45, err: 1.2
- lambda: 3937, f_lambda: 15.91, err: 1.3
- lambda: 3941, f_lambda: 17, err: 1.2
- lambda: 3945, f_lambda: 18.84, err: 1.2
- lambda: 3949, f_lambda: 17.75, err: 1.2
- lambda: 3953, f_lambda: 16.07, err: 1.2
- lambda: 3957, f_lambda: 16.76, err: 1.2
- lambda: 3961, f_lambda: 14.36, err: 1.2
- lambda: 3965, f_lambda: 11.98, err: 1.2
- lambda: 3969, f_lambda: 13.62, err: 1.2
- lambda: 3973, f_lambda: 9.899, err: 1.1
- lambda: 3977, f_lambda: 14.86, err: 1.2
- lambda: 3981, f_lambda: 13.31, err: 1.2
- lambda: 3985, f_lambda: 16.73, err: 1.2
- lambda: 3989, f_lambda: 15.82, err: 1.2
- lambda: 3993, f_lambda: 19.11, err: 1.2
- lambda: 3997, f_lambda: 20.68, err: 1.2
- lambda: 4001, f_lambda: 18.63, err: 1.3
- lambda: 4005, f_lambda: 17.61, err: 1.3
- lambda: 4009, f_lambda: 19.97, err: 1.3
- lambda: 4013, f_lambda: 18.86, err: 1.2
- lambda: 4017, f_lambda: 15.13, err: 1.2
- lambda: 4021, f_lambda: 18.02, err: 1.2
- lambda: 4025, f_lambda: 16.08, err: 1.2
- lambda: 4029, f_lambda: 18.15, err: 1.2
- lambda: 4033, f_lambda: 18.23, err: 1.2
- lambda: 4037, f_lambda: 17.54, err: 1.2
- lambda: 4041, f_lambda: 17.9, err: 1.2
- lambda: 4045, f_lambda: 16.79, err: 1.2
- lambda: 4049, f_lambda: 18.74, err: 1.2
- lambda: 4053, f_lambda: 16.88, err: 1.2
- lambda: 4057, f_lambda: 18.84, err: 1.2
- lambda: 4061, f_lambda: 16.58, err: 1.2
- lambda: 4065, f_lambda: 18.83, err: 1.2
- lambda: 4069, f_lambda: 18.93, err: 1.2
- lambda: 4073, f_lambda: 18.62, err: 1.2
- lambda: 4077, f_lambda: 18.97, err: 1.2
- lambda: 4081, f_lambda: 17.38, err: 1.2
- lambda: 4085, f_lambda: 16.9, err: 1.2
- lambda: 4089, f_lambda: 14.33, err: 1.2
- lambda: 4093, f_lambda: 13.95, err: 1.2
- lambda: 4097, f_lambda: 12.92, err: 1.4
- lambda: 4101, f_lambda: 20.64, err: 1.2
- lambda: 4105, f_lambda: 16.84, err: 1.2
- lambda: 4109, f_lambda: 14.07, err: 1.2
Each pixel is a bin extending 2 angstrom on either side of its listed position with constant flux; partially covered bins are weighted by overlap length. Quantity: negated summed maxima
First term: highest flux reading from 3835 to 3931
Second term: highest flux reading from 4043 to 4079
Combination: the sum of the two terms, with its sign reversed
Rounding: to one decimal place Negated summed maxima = -39.5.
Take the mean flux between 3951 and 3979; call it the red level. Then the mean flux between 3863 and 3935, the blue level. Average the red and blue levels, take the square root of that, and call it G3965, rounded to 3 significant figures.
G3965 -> 3.86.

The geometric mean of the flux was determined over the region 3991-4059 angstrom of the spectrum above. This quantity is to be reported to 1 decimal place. 18.0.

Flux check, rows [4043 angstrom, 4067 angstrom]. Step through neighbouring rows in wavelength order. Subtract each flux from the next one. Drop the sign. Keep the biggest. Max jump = 2.3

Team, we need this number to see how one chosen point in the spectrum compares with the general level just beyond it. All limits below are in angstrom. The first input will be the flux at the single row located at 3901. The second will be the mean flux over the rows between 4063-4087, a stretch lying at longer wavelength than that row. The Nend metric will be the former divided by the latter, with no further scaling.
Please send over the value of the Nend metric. 0.78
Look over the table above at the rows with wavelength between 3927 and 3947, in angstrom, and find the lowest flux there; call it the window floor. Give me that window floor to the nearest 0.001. 14.940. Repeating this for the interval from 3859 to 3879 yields 15.670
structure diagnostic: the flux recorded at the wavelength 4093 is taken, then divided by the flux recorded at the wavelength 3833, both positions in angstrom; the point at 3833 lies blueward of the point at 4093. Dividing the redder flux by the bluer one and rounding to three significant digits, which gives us 1.15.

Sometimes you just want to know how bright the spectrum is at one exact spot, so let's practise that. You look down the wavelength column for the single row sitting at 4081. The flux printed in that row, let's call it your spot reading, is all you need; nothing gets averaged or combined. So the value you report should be 17.38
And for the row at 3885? 11.43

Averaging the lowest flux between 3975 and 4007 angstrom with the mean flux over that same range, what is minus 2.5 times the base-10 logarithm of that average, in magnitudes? -2.95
